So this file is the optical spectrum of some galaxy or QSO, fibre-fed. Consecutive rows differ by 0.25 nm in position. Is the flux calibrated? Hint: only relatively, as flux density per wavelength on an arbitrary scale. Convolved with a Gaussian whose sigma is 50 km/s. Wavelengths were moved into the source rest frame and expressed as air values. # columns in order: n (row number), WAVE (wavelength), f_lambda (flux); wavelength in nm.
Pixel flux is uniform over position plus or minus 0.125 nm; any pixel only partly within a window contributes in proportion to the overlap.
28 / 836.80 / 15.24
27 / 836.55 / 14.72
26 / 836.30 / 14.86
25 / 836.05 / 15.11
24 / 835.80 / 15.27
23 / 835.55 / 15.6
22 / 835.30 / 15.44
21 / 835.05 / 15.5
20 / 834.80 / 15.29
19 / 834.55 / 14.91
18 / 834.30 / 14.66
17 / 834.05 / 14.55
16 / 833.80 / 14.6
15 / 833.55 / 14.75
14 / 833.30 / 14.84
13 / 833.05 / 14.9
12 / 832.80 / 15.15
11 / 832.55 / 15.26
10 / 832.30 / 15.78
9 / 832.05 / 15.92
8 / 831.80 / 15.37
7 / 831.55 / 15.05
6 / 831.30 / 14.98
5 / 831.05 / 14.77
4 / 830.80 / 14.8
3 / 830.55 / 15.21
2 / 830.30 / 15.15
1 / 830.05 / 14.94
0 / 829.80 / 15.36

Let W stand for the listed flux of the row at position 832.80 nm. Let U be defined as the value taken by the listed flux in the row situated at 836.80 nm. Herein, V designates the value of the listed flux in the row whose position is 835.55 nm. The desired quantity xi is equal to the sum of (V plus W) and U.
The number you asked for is 46.0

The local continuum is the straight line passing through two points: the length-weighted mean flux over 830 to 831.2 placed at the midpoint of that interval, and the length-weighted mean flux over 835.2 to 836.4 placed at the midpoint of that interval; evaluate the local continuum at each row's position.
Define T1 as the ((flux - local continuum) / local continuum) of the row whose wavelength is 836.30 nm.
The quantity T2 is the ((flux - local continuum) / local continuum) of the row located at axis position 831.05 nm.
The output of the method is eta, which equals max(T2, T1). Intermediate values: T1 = -0.028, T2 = -0.015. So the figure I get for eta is -0.015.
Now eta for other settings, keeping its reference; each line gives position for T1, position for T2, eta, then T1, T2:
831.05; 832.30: 0.047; -0.015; 0.047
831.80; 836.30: 0.022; 0.022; -0.028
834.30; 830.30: 0.013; -0.034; 0.013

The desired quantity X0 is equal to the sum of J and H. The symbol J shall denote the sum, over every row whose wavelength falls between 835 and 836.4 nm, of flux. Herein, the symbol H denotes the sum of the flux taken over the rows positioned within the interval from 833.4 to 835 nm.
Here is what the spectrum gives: 181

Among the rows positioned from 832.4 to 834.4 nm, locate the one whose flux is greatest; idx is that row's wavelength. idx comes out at 832.55 nm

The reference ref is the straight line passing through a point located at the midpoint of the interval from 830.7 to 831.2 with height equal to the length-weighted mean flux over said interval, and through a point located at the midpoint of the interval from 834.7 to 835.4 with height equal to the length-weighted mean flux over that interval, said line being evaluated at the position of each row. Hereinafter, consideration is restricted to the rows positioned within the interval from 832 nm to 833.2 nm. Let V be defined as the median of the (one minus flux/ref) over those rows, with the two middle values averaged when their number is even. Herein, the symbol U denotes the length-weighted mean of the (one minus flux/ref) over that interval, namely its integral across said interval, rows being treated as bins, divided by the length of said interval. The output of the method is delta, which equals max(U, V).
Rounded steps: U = -0.02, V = -0.015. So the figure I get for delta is -0.015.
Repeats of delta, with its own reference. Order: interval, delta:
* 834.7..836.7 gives 0.018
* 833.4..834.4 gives 0.041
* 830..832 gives -0.015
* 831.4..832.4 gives -0.038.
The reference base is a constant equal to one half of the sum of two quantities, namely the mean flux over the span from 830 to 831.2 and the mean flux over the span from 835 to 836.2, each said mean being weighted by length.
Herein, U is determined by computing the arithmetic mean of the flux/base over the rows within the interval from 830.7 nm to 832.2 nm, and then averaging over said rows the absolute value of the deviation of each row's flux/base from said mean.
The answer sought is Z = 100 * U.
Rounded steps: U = 0.022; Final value 2.2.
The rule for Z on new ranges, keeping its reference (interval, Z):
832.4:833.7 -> 1.2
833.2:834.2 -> 0.7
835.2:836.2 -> 1.1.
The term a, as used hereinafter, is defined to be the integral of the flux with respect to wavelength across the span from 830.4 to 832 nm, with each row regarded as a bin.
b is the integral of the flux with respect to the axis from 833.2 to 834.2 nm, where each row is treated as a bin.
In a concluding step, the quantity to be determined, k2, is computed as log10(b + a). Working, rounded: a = 24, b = 14.7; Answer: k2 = 1.59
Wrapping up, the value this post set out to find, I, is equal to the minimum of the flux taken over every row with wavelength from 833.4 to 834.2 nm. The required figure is 14.55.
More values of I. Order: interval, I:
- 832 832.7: 15.26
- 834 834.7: 14.55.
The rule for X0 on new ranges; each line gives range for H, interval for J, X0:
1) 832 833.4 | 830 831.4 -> 182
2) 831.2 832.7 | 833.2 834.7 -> 181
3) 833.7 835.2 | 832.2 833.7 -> 180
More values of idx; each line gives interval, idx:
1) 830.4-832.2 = 832.05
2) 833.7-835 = 834.80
